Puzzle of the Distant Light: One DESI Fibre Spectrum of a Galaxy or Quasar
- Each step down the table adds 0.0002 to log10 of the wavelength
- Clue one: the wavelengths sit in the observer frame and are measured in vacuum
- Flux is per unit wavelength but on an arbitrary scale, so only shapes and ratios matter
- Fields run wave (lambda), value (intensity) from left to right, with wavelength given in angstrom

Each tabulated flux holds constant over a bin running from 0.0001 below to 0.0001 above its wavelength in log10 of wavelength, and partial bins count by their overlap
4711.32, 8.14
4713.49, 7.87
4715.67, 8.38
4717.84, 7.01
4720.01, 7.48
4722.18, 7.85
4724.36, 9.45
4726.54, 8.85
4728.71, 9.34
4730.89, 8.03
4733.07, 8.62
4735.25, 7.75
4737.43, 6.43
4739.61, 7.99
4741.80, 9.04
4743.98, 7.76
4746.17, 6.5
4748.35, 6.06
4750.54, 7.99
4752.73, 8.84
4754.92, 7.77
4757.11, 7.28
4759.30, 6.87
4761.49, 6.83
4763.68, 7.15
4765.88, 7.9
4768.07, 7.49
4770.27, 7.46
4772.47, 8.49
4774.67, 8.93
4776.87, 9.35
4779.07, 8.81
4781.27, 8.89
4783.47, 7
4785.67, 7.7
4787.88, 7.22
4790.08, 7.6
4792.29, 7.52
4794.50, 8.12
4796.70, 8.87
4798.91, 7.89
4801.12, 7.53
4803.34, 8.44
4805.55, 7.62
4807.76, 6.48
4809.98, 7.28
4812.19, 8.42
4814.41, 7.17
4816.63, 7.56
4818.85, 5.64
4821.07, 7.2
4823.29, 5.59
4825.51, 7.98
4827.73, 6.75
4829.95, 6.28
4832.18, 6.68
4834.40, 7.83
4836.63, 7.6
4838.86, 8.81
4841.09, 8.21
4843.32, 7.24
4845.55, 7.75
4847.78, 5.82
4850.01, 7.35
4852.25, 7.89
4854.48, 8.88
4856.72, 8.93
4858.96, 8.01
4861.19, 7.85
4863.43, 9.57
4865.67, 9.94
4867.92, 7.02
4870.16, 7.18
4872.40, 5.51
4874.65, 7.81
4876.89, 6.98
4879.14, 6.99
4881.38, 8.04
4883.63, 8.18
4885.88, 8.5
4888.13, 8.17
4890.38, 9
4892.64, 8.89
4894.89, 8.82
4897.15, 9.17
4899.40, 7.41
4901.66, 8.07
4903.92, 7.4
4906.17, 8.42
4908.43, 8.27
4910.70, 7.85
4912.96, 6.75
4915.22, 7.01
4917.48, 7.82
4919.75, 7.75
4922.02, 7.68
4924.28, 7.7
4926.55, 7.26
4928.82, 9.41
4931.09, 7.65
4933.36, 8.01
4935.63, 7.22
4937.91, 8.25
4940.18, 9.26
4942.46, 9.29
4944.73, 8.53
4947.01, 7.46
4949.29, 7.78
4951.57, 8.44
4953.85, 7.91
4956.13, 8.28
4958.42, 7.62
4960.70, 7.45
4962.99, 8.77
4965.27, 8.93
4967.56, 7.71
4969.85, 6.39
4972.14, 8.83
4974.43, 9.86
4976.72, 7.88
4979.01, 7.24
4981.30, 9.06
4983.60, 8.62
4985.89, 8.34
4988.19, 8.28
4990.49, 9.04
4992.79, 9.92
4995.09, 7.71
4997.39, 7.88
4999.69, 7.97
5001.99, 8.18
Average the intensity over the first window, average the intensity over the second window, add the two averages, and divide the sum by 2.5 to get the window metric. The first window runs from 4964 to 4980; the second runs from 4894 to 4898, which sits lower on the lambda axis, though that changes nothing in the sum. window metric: 6.85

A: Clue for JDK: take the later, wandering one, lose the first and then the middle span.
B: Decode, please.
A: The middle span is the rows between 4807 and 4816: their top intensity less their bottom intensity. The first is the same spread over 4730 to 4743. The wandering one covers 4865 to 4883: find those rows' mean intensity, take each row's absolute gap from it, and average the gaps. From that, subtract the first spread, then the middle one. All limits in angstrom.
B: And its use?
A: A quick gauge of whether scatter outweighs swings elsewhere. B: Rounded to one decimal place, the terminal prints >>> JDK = -3.7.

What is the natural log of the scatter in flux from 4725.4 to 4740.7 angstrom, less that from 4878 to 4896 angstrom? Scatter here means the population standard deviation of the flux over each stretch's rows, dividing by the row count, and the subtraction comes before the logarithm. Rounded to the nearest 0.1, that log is -1.3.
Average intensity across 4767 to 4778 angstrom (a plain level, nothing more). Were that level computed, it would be 8.34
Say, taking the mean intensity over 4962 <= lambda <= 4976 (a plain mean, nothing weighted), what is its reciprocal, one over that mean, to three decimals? 0.119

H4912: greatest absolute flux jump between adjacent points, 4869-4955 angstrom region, 2.3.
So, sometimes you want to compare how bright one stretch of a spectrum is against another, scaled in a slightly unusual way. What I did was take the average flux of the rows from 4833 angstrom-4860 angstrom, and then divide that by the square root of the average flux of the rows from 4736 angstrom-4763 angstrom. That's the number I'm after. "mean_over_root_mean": 2.88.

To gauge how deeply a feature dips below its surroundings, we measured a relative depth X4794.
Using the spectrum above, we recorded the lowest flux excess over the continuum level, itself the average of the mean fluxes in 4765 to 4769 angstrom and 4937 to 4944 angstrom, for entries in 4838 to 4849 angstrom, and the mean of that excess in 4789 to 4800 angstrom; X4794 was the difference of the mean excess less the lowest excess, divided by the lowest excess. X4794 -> -0.9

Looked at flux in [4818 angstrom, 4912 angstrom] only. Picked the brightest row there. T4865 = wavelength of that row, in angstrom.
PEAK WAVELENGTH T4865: 4865.67 angstrom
